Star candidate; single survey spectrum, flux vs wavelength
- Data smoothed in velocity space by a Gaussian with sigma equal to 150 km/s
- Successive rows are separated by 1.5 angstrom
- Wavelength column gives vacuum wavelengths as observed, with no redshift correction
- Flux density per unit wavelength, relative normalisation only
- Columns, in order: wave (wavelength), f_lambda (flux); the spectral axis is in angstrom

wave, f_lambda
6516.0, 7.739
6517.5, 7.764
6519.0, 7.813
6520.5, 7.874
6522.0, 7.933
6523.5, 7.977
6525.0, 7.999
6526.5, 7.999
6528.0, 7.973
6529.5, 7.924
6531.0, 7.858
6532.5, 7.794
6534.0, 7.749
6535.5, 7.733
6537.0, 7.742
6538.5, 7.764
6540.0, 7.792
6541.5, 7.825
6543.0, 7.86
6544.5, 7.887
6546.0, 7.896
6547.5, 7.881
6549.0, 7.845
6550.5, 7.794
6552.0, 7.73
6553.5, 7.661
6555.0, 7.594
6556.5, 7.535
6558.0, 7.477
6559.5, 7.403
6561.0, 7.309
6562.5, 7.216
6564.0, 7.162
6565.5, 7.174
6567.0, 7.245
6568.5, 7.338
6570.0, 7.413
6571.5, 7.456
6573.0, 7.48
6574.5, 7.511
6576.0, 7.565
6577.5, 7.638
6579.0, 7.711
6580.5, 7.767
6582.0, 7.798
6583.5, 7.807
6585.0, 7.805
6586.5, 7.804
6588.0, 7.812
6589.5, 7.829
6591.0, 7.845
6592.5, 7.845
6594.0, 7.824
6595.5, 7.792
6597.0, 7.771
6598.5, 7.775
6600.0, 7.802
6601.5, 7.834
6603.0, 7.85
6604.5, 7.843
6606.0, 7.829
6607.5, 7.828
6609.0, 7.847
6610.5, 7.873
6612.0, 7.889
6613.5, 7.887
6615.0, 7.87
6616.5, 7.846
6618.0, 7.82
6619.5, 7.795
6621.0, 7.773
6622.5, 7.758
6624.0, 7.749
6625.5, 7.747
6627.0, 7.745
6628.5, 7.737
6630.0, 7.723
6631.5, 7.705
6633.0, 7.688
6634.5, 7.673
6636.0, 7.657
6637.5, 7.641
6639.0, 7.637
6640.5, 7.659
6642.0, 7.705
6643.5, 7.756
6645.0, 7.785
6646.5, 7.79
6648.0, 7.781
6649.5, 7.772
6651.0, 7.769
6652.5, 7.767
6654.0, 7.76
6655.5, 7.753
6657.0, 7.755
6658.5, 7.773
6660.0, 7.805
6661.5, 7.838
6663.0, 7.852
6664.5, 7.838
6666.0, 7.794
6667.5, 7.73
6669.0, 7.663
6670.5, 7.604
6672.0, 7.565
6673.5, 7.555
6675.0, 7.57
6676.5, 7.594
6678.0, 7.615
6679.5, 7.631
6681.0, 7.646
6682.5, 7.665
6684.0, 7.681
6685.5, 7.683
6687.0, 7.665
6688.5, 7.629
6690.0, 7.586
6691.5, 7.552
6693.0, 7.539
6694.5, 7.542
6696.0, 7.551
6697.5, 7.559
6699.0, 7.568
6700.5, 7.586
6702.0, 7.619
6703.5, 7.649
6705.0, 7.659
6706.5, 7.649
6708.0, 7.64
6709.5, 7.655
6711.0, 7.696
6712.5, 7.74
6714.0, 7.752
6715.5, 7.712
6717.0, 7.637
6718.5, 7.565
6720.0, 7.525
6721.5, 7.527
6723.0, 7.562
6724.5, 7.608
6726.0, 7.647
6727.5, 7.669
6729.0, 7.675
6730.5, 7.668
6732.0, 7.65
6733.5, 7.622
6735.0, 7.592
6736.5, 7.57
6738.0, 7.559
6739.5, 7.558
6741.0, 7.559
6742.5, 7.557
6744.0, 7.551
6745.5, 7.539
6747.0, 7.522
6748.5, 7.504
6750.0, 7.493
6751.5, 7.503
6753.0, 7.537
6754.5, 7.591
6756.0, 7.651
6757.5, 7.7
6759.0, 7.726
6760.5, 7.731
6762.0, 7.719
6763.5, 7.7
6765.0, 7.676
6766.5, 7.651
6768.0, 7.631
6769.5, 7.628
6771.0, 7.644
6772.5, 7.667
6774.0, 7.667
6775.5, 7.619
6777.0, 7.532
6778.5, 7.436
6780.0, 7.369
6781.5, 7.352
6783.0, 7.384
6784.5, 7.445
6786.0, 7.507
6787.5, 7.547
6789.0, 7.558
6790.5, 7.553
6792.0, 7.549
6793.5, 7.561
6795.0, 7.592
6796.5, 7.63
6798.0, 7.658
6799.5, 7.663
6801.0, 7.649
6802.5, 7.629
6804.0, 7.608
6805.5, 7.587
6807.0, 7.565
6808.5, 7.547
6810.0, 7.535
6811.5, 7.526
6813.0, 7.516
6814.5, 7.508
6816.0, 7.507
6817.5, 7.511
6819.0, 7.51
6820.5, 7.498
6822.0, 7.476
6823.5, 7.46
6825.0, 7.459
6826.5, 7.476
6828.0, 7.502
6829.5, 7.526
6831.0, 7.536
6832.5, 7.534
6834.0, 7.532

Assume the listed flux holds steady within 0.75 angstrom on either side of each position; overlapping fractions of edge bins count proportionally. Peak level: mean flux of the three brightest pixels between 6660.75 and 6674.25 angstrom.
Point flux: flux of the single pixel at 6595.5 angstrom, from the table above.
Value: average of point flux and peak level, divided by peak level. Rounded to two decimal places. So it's 1.00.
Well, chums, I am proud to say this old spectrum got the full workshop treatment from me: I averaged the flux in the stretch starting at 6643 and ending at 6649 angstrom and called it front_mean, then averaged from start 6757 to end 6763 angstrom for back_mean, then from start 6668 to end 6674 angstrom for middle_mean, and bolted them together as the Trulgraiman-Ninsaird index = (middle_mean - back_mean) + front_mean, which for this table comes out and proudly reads 7.66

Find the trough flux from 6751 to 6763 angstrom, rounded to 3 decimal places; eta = 7.503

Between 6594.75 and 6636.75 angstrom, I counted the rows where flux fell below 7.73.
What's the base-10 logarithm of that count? 0.70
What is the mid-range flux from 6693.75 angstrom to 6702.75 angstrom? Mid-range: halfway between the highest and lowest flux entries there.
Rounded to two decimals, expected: 7.58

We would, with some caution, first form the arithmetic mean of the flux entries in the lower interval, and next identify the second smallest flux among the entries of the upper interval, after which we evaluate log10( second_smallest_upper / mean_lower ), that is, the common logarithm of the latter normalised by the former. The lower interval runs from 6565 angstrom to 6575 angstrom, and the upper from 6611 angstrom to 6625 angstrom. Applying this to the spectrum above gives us 0.022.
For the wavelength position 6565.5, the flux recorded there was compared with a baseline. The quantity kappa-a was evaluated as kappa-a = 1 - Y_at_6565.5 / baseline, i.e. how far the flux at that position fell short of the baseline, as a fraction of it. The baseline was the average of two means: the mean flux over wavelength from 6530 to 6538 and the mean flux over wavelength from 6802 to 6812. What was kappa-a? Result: 0.065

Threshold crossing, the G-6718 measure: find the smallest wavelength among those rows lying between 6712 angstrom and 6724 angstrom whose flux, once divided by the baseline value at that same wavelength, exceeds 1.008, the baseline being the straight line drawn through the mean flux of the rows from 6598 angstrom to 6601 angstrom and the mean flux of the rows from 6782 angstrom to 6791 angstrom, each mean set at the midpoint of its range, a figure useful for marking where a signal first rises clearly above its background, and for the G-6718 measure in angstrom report 6712.5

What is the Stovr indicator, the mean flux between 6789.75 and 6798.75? 7.59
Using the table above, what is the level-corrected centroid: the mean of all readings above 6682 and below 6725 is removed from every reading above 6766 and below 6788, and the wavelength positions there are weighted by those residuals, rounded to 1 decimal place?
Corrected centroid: 6783.3 angstrom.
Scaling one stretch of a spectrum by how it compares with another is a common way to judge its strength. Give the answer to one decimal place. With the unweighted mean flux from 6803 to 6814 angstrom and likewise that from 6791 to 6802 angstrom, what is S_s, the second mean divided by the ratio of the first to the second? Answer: 7.7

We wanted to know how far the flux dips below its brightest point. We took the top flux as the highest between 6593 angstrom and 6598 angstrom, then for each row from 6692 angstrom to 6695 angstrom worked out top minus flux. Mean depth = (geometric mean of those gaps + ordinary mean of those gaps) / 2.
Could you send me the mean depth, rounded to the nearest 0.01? 0.28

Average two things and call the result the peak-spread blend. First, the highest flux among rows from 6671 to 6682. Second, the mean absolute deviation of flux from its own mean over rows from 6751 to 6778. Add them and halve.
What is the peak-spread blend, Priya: 3.849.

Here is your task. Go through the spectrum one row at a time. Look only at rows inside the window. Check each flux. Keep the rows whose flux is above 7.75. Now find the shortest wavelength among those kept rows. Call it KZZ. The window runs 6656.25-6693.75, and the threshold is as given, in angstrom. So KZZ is 6657.0 angstrom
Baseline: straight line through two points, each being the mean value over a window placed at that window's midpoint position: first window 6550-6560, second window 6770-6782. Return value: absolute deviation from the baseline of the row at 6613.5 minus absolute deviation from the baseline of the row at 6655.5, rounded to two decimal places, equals 0.12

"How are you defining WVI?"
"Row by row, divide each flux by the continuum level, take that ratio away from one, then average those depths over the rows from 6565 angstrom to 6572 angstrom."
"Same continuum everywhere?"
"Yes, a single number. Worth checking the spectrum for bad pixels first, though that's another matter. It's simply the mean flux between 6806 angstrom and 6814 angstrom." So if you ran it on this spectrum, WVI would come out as 0.028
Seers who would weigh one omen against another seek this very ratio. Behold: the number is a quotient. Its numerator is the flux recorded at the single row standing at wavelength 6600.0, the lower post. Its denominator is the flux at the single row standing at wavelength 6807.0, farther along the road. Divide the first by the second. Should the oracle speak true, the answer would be 1.03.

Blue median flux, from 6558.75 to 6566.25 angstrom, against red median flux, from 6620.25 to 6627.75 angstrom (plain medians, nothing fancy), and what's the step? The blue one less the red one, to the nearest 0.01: -0.53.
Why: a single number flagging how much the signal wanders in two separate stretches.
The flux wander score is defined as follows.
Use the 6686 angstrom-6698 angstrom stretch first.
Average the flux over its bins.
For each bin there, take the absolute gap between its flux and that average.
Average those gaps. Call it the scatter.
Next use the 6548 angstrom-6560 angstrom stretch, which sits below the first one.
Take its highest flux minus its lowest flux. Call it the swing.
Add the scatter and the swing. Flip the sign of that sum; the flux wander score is -0.48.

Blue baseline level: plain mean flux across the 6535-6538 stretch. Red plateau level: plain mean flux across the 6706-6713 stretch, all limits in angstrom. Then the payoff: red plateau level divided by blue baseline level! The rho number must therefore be 0.99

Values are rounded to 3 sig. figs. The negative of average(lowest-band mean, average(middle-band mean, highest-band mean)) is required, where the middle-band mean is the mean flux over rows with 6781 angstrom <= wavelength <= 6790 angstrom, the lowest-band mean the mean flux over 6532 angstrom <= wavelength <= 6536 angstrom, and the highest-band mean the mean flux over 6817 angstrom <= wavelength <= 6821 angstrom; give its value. -7.62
